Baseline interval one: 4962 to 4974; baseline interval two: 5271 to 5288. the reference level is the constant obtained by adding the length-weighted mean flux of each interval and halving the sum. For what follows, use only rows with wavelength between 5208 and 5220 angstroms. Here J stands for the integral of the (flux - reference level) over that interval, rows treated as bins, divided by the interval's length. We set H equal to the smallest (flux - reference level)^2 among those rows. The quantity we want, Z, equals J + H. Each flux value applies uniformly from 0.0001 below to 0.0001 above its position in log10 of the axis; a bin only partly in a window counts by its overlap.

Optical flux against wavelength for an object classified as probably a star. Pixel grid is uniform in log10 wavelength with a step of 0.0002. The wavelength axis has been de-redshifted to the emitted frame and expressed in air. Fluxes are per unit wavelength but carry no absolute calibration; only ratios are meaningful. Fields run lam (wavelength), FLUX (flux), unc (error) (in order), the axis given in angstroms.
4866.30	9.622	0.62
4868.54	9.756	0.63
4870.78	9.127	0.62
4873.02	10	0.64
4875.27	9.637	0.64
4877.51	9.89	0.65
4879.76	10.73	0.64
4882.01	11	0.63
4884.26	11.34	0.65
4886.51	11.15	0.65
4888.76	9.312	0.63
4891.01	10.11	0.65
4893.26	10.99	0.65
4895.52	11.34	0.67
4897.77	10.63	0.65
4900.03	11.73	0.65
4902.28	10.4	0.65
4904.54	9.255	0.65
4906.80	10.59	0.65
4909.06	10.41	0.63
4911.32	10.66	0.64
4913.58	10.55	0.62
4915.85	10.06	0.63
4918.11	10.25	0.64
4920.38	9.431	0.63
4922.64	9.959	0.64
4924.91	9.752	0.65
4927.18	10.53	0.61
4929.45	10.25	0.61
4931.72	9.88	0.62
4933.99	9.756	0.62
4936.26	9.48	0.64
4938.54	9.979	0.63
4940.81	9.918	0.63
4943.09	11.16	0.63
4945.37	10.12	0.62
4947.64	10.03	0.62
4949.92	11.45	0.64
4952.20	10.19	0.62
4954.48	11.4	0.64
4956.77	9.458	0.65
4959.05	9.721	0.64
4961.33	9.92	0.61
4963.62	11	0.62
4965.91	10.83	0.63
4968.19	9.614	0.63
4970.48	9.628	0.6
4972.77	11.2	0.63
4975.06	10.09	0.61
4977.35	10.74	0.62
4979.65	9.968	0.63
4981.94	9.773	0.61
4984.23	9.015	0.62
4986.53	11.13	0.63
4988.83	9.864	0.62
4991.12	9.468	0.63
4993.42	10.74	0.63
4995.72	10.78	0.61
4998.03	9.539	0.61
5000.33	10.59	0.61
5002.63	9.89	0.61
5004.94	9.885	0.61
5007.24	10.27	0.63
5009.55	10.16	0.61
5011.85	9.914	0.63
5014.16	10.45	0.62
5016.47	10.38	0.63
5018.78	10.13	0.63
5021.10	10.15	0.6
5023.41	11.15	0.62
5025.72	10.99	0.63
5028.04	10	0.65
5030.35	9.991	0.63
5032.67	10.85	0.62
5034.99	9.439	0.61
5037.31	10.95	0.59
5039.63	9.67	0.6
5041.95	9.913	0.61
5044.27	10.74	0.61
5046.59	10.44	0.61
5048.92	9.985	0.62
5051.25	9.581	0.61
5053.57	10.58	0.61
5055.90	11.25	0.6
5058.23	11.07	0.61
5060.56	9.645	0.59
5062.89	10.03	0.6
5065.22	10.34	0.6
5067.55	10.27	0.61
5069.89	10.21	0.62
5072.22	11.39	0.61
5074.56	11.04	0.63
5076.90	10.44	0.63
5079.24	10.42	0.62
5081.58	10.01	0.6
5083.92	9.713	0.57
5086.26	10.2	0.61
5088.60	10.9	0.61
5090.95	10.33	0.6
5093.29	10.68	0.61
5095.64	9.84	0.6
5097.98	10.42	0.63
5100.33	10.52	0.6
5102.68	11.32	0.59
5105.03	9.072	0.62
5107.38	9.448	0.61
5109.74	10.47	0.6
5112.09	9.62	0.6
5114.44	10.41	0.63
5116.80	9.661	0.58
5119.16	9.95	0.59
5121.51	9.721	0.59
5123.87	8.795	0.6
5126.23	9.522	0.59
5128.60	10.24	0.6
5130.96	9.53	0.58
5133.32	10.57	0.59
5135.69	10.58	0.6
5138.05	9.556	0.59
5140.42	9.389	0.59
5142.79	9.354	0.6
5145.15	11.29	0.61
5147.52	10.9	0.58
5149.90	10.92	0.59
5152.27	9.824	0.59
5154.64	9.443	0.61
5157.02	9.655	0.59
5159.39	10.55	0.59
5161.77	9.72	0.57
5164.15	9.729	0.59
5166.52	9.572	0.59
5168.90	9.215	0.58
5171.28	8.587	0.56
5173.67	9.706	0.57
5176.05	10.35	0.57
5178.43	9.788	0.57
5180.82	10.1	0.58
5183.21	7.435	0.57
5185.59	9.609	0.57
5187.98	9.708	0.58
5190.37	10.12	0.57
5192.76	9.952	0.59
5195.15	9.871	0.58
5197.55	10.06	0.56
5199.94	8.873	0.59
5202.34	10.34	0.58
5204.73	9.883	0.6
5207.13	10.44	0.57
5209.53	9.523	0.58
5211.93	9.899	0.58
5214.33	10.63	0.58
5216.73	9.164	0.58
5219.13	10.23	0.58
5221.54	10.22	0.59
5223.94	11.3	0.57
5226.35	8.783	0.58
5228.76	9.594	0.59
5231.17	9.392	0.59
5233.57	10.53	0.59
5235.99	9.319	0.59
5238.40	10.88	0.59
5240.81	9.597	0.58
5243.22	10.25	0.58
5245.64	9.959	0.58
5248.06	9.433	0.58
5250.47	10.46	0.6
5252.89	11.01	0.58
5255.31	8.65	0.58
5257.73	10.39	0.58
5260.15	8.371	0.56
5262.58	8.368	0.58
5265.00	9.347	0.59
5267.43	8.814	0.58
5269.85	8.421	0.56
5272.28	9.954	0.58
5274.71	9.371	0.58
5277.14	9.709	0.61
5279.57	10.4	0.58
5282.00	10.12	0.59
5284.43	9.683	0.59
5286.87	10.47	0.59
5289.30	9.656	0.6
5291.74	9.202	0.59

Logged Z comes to -0.29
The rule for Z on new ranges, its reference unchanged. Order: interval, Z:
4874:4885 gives 0.39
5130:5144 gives -0.20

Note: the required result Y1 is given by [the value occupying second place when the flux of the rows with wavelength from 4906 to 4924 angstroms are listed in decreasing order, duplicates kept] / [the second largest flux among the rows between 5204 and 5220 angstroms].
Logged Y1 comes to 1.01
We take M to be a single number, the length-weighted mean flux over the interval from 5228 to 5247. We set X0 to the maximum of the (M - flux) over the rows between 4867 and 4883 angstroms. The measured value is 0.8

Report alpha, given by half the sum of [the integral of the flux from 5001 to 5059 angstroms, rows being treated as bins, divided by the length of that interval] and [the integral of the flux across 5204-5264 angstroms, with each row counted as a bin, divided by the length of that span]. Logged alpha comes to 10.1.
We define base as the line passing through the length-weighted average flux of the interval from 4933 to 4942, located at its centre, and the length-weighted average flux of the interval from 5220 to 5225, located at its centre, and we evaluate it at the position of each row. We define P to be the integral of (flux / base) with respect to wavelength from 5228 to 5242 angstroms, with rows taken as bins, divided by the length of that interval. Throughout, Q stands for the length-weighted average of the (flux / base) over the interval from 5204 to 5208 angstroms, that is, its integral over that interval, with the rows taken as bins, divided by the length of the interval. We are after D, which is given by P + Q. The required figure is 1.87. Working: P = 0.92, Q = 0.95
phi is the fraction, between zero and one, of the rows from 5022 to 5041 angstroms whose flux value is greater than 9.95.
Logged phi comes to 0.75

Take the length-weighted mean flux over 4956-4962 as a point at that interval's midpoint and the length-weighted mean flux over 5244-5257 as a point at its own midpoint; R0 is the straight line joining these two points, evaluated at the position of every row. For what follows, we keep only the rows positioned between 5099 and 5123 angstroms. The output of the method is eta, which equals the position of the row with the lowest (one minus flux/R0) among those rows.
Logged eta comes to 5102.68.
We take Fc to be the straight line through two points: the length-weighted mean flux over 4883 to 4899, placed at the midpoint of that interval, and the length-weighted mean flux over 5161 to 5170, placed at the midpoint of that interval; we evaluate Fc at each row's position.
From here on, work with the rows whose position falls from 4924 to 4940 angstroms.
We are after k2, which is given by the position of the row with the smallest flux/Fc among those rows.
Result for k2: 4936.26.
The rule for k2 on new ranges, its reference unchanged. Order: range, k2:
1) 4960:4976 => 4968.19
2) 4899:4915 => 4904.54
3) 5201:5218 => 5216.73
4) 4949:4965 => 4956.77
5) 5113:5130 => 5123.87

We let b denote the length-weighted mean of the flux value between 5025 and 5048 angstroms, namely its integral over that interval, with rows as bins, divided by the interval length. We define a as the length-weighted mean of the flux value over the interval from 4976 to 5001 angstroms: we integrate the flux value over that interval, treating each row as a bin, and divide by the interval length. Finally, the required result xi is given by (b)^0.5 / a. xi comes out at 0.316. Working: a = 10.1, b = 10.3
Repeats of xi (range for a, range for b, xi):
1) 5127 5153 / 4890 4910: 0.320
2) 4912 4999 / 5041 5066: 0.316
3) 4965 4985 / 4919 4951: 0.315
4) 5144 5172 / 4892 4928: 0.324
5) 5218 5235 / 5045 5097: 0.322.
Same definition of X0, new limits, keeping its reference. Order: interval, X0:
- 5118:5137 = 1.1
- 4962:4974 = 0.3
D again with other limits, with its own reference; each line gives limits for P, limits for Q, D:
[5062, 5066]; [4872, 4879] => 2.03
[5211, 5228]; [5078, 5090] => 1.94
